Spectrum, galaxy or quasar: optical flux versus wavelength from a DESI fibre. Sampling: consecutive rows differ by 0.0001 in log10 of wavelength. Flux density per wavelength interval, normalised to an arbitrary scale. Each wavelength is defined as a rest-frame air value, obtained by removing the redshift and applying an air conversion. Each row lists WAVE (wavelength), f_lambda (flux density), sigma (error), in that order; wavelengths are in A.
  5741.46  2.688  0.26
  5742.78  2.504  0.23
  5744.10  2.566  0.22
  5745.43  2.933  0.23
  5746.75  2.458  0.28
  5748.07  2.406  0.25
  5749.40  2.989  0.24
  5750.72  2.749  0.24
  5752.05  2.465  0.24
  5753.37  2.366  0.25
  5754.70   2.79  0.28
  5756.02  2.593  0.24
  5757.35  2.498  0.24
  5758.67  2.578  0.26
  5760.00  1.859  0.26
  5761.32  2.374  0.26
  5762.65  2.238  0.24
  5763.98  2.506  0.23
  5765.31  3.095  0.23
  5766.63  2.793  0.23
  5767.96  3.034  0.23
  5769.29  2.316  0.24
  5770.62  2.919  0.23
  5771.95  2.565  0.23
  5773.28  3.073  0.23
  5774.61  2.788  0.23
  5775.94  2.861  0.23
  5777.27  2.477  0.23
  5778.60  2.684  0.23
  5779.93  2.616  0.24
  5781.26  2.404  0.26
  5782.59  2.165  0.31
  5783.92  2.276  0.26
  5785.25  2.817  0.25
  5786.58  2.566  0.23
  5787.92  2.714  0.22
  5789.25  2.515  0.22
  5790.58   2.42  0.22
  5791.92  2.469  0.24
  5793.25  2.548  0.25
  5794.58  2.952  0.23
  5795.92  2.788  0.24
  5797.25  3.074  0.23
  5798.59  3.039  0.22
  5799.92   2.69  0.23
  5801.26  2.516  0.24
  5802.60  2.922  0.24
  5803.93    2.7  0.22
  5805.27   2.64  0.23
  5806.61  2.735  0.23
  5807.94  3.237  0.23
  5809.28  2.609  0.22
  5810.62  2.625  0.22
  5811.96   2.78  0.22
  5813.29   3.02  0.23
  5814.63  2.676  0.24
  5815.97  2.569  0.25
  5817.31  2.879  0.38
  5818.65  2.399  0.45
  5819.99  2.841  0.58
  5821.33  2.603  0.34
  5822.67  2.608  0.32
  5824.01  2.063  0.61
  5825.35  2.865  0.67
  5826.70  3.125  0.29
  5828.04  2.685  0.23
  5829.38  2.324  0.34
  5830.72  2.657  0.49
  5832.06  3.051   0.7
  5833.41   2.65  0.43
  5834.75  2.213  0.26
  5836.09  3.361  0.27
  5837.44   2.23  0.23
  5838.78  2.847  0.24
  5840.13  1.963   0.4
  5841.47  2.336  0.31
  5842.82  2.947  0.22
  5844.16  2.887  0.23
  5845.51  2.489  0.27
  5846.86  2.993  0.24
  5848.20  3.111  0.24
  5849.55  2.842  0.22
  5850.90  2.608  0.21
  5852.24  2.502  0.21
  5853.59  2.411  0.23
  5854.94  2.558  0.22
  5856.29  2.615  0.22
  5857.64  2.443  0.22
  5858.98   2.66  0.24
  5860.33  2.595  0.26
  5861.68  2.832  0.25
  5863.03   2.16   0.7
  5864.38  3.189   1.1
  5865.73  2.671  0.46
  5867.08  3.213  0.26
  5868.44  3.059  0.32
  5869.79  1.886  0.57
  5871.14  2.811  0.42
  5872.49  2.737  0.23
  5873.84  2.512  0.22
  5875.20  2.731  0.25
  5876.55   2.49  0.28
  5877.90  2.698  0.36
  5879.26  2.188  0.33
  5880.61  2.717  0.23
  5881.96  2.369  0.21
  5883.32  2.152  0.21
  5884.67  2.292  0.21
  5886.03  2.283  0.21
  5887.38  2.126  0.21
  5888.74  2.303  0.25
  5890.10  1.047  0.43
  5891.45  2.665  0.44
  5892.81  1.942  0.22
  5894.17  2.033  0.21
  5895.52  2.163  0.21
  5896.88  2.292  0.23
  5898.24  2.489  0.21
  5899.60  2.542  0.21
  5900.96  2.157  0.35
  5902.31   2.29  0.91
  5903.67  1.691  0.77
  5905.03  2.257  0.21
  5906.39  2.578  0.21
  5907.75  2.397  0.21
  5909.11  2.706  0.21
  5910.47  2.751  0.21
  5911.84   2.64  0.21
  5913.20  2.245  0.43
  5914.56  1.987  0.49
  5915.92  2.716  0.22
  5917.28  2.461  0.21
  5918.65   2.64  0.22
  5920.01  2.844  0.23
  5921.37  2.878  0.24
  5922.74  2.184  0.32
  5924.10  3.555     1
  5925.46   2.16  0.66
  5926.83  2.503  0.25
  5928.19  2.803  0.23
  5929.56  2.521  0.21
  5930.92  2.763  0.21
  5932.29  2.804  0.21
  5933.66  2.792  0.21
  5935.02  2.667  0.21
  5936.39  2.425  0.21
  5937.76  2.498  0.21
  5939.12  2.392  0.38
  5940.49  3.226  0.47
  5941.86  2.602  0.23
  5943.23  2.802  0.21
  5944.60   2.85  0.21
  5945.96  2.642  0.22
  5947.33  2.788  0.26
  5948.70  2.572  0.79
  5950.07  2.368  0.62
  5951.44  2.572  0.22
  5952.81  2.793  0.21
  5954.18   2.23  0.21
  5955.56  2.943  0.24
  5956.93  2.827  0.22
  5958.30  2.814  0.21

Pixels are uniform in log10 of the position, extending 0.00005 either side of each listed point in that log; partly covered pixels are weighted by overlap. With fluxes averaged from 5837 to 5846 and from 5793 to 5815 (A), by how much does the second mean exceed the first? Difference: 0.27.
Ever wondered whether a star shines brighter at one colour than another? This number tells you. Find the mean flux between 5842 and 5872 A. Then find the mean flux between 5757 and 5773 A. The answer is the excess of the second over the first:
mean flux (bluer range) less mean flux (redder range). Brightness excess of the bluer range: -0.1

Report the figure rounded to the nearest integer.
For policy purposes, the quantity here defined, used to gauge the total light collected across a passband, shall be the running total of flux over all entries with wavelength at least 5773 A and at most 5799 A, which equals 53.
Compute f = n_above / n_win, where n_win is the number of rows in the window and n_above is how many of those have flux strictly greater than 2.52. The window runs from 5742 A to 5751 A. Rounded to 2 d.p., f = 0.57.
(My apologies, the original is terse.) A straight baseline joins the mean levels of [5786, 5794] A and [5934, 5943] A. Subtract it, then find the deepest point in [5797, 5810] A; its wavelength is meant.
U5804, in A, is 5801.26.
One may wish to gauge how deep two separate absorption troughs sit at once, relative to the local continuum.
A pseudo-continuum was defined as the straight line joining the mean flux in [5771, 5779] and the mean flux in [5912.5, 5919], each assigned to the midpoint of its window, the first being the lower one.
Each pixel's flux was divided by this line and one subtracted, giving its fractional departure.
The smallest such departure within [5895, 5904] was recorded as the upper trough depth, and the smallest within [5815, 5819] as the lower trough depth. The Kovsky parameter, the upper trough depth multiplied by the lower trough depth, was 0.028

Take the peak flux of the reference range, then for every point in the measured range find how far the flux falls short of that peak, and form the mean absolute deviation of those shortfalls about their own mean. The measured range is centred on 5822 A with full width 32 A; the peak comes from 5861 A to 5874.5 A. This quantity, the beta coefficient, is 0.241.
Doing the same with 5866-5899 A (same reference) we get 0.326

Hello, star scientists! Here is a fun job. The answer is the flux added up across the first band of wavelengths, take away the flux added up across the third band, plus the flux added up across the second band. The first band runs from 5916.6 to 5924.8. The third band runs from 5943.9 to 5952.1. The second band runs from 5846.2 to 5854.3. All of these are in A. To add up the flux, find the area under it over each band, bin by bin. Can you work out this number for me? 23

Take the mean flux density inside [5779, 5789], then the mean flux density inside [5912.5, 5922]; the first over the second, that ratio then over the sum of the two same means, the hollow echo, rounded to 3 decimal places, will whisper 0.196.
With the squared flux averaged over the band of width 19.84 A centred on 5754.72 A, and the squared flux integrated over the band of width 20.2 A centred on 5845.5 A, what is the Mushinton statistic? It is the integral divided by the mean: 23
